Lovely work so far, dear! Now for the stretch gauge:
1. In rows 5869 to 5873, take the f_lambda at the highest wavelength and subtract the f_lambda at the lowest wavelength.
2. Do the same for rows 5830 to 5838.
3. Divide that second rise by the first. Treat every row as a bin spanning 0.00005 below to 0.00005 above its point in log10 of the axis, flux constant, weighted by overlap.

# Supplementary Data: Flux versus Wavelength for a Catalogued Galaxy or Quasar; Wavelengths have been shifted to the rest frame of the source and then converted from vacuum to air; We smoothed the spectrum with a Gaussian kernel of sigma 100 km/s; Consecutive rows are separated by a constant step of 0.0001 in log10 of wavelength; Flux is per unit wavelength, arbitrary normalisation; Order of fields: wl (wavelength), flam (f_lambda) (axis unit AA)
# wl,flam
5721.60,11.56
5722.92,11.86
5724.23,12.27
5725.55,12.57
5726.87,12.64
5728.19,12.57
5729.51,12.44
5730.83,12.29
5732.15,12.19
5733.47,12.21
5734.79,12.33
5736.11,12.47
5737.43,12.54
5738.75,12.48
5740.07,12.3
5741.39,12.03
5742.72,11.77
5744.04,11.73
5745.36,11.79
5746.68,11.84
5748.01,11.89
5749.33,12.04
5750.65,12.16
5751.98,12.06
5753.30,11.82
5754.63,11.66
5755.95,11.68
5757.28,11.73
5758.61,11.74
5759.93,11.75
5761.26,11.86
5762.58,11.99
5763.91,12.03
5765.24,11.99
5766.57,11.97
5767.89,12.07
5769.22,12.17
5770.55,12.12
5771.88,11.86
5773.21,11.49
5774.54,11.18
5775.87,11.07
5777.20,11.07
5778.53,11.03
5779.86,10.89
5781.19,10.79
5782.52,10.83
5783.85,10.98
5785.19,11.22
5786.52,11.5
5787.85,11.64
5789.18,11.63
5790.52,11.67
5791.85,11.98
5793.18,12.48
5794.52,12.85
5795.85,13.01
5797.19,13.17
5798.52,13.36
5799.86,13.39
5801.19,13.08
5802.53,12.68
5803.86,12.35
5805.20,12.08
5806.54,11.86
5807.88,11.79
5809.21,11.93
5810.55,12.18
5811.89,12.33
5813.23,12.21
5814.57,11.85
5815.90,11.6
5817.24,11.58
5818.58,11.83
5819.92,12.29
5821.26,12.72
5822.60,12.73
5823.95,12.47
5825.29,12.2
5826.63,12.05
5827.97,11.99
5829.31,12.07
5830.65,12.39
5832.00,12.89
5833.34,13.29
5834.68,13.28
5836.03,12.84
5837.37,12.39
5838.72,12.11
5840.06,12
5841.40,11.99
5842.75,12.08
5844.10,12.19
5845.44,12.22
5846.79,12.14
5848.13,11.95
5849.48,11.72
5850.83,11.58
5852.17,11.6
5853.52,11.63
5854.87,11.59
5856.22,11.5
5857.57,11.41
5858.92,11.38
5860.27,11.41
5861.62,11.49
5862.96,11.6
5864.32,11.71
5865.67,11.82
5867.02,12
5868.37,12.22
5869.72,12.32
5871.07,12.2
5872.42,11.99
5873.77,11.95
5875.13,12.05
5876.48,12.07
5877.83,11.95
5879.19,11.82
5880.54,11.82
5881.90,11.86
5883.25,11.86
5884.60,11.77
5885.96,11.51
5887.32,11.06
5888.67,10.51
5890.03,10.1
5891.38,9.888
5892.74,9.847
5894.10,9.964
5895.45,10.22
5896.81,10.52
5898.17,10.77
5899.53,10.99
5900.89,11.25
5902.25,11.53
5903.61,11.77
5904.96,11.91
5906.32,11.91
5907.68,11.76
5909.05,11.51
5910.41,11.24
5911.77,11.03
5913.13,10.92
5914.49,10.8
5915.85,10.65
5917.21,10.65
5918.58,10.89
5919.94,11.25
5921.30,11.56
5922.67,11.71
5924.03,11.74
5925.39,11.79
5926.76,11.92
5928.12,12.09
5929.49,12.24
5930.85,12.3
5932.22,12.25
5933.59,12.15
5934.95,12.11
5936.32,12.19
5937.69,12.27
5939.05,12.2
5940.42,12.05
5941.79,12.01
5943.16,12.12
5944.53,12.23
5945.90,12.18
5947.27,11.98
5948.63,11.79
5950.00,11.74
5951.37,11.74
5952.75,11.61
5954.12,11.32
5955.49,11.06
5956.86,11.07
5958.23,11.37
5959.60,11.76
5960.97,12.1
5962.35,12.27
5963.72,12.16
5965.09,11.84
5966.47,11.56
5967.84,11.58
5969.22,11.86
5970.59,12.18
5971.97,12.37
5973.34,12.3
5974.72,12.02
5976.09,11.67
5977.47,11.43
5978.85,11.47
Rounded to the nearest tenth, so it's 0.0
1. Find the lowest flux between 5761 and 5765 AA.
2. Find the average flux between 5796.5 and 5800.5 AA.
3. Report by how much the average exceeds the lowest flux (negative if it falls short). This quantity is 1.4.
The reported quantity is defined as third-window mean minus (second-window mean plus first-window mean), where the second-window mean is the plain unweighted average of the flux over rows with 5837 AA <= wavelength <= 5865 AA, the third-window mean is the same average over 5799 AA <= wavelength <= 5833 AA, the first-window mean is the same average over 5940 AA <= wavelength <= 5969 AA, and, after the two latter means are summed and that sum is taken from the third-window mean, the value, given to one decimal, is -11.3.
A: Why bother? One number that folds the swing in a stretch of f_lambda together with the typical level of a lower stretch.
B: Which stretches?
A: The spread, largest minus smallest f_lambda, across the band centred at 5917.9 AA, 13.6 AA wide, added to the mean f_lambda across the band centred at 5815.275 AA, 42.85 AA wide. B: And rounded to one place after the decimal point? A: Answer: 13.5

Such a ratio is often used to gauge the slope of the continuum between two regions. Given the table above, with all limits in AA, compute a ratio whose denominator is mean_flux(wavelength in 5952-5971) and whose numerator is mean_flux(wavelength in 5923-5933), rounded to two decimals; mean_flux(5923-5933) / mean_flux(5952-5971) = 1.03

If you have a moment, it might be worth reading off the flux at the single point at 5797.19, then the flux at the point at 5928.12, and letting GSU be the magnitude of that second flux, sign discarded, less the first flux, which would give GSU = -1.1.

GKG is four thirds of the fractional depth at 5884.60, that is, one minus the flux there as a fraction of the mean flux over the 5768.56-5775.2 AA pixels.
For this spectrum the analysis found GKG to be -0.001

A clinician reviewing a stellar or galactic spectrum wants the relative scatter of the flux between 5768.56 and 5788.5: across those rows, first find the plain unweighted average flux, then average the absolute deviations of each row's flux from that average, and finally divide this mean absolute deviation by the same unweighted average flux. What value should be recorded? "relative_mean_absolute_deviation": 0.033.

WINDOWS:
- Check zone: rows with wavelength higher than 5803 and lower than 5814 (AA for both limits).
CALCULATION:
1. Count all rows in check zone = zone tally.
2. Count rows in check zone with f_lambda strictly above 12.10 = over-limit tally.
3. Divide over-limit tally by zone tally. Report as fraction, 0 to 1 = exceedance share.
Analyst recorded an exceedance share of 0.5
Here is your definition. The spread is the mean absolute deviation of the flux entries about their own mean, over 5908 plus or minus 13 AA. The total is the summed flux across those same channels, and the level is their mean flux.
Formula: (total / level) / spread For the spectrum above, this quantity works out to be 46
